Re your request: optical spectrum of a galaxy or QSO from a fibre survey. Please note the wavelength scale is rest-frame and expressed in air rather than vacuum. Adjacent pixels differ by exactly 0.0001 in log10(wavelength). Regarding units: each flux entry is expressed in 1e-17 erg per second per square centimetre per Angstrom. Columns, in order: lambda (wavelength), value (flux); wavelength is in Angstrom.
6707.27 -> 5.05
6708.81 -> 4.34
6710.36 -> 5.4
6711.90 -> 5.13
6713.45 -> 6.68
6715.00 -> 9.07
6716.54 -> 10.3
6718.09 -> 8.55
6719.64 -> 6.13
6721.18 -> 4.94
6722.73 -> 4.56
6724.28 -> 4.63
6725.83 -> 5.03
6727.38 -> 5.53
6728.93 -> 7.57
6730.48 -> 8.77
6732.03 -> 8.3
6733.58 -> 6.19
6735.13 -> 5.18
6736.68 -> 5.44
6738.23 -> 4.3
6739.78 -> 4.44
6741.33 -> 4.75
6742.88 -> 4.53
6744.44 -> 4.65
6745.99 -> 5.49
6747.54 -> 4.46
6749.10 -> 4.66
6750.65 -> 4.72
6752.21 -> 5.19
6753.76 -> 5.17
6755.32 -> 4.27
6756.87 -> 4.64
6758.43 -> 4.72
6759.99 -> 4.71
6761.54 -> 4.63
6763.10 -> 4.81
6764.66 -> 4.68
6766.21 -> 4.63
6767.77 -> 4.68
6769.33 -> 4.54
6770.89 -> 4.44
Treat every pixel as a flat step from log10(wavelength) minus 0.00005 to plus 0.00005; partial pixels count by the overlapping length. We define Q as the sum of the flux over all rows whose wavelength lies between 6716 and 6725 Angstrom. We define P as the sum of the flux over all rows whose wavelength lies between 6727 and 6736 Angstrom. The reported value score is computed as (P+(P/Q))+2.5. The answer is 45.1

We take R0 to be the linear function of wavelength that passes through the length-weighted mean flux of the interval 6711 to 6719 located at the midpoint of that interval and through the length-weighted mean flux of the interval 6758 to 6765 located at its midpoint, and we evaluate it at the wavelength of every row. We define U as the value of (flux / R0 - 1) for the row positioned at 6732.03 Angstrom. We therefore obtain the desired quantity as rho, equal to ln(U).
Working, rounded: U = 0.24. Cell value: -1.4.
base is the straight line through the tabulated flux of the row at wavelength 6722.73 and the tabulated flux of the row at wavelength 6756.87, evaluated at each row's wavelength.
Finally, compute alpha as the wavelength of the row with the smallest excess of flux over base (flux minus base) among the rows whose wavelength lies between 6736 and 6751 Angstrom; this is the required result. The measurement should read 6738.23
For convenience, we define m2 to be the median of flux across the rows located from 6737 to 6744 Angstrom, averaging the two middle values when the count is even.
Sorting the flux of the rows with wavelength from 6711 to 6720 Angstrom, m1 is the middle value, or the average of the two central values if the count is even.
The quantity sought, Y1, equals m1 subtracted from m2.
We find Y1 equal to -3.1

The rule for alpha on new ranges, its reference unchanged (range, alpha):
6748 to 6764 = 6755.32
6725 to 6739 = 6738.23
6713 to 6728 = 6722.73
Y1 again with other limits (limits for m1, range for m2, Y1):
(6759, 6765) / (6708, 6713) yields 0.4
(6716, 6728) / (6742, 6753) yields -0.6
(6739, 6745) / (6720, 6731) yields 0.4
